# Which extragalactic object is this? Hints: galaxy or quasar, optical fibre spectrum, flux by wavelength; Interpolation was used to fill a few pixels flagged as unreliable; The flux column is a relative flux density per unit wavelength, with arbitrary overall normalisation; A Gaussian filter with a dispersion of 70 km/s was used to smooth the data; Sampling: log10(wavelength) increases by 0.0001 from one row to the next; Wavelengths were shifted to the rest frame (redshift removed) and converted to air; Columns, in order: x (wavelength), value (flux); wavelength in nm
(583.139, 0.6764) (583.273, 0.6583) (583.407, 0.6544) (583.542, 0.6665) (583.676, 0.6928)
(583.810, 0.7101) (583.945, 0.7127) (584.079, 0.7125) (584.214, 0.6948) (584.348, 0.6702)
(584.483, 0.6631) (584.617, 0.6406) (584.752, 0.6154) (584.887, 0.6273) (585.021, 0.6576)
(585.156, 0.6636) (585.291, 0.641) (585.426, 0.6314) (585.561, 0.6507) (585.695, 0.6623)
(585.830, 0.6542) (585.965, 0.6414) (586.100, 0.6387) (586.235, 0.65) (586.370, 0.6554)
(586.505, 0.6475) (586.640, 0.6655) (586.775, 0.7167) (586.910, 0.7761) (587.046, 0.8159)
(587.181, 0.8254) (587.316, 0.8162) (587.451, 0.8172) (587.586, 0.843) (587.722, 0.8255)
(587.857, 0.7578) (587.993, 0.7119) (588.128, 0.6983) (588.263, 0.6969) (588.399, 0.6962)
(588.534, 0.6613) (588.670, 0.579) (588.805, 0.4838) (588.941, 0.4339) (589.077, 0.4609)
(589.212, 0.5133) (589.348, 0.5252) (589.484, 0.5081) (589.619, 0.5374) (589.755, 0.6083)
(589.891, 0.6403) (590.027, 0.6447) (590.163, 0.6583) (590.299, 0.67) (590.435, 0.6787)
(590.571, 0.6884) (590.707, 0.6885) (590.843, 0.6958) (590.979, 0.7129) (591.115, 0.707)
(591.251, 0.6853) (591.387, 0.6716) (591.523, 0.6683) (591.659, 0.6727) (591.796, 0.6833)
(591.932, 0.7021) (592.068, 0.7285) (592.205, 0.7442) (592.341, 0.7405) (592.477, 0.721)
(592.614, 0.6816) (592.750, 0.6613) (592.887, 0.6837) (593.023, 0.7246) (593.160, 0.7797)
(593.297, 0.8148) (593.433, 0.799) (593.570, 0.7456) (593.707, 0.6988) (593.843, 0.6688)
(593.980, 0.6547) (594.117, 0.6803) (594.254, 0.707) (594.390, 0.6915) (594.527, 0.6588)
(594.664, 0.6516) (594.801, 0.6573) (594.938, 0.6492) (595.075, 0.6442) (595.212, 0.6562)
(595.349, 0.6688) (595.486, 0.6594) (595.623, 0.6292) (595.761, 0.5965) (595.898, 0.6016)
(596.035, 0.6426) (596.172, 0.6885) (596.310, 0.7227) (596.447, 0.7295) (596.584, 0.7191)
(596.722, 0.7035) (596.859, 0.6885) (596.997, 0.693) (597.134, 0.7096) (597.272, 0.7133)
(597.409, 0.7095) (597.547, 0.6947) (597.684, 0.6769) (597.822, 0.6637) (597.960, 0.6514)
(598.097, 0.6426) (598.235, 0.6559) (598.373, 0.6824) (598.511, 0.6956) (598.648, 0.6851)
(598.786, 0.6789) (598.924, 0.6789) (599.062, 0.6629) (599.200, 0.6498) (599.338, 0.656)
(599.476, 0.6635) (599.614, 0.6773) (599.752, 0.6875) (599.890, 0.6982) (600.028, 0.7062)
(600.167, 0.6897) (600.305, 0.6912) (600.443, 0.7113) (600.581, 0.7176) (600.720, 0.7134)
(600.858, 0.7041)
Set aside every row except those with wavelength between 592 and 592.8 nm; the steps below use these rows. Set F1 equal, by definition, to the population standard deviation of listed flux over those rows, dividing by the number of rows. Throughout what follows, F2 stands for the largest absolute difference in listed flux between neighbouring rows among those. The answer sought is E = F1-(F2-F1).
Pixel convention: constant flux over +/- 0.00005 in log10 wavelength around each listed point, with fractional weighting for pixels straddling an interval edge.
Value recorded 0.0222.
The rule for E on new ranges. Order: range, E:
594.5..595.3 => -0.0018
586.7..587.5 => 0.0172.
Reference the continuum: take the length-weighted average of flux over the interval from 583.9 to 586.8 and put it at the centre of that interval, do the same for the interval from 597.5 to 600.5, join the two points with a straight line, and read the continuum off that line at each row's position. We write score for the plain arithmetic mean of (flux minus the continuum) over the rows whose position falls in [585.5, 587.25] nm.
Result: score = 0.03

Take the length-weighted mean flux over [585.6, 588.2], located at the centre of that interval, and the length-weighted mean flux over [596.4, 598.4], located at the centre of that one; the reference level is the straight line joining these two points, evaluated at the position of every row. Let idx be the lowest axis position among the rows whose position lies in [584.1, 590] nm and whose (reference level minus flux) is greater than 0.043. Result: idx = 584.348 nm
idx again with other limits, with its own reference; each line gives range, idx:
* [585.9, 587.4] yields 585.965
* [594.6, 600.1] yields 594.664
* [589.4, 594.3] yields 589.484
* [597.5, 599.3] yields 598.097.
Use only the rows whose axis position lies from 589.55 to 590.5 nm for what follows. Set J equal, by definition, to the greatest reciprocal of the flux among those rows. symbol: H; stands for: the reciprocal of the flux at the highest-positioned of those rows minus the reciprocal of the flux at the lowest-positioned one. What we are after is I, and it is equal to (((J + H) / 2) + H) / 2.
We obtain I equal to 0.17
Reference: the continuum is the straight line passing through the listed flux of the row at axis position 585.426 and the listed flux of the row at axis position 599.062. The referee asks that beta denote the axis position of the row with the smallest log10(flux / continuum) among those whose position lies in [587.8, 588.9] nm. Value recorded 588.805 nm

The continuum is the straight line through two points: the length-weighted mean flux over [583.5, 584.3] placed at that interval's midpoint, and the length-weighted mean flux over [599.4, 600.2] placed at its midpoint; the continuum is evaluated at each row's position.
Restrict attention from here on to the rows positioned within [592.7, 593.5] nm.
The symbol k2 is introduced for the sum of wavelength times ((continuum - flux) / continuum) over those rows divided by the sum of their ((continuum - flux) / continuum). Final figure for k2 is 593.34 nm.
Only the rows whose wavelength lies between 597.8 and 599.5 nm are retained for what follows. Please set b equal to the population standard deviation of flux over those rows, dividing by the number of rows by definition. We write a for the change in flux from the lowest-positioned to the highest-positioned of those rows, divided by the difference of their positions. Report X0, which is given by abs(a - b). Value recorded 0.016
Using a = 0.00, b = 0.015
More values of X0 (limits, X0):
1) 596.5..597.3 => 0.019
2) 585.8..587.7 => 0.027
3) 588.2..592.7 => 0.088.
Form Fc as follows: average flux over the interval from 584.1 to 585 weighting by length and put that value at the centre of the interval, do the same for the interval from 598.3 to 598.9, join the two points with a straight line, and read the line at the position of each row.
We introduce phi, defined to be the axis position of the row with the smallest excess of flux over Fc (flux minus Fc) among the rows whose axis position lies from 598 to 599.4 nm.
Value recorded 598.097 nm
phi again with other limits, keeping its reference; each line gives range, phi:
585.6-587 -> 586.100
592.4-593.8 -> 592.750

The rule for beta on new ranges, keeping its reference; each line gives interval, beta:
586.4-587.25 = 586.505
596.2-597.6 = 596.859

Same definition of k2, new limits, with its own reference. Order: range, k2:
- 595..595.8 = 595.50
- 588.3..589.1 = 588.89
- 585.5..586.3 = 585.92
